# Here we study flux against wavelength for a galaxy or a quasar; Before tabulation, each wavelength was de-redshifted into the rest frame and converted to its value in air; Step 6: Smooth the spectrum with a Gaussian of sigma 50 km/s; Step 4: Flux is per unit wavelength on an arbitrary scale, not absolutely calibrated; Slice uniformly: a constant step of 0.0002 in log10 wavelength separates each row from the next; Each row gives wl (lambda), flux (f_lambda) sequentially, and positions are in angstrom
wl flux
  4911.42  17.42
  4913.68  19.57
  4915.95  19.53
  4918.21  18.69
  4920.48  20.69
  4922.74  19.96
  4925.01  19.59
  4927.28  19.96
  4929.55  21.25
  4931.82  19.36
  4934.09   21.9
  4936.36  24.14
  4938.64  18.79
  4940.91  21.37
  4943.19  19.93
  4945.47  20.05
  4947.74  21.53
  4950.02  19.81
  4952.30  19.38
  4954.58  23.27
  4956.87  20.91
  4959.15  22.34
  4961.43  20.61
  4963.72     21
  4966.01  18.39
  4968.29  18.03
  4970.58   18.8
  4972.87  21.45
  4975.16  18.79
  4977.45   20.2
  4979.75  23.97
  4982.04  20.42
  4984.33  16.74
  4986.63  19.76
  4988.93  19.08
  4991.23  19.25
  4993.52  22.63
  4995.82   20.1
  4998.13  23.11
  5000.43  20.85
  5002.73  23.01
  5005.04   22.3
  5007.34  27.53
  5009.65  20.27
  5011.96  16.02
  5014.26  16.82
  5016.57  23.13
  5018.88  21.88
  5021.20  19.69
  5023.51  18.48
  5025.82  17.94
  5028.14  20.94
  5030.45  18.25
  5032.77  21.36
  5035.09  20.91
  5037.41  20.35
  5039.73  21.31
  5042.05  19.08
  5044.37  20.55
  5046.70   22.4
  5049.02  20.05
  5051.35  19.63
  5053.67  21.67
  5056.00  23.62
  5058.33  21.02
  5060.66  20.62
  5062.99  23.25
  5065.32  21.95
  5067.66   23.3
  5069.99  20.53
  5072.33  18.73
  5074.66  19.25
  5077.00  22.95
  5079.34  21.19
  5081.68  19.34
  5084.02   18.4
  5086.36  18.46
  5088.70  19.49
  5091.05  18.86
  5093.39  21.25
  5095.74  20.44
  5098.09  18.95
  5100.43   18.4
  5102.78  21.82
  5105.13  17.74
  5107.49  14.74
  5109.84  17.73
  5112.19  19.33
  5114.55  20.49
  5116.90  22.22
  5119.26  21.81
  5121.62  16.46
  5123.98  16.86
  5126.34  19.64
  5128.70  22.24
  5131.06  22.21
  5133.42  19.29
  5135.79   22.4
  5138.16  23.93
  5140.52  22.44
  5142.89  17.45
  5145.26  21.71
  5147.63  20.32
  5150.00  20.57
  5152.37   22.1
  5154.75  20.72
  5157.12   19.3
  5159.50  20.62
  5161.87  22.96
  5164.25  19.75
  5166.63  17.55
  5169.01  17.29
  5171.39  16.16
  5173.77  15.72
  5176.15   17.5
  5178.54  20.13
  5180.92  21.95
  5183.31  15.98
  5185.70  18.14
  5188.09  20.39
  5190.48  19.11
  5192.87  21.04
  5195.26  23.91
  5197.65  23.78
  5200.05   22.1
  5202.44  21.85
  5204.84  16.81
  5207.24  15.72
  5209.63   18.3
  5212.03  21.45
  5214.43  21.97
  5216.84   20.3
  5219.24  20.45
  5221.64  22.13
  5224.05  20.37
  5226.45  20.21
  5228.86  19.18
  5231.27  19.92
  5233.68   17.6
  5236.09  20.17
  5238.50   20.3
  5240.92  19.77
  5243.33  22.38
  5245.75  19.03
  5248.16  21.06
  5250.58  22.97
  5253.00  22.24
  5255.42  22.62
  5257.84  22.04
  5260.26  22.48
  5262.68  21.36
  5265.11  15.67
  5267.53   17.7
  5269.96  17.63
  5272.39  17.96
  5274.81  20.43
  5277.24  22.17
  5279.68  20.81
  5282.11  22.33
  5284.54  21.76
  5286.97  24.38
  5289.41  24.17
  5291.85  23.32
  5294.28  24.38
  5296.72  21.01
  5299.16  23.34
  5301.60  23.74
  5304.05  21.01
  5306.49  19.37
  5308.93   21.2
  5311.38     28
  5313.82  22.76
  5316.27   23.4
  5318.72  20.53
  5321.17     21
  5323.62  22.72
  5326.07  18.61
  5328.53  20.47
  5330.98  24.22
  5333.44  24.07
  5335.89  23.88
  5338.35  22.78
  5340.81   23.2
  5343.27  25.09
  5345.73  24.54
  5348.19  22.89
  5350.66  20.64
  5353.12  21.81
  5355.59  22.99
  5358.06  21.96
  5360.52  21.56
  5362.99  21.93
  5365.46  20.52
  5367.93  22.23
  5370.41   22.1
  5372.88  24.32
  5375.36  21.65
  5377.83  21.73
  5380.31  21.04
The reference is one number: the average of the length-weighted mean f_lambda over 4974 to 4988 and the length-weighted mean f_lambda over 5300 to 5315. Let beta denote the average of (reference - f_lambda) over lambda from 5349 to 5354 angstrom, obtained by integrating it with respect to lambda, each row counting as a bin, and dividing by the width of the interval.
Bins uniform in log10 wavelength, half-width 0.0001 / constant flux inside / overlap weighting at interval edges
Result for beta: 0.0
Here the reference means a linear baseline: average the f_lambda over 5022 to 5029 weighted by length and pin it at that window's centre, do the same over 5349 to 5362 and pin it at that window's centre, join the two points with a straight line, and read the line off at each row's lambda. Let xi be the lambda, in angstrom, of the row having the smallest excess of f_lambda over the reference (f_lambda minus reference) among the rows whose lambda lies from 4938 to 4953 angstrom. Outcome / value 4938.64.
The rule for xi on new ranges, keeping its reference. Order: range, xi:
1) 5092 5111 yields 5107.49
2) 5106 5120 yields 5107.49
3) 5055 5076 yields 5072.33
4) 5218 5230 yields 5228.86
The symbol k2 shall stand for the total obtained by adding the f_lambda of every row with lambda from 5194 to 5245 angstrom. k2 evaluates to 429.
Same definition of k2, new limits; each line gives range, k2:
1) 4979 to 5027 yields 433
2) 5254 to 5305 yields 450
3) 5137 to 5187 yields 412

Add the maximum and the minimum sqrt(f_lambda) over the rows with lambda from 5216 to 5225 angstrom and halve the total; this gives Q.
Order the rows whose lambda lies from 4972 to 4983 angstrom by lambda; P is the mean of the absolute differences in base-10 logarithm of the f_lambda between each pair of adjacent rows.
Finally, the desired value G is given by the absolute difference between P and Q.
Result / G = 4.55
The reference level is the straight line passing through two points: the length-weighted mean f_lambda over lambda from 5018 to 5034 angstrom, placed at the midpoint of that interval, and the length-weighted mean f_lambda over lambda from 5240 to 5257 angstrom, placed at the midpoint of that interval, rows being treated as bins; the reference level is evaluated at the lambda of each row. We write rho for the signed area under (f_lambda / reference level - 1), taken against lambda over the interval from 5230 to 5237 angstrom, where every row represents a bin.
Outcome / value -0.7 angstrom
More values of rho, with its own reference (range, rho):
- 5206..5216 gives -0.9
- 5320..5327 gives -0.4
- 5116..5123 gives -0.2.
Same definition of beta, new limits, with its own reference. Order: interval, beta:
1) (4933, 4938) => -1.3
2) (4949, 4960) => 0.2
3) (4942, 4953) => 1.2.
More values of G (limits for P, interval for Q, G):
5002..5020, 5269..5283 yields 4.39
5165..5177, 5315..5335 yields 4.59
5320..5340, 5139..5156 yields 4.42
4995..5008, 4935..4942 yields 4.57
